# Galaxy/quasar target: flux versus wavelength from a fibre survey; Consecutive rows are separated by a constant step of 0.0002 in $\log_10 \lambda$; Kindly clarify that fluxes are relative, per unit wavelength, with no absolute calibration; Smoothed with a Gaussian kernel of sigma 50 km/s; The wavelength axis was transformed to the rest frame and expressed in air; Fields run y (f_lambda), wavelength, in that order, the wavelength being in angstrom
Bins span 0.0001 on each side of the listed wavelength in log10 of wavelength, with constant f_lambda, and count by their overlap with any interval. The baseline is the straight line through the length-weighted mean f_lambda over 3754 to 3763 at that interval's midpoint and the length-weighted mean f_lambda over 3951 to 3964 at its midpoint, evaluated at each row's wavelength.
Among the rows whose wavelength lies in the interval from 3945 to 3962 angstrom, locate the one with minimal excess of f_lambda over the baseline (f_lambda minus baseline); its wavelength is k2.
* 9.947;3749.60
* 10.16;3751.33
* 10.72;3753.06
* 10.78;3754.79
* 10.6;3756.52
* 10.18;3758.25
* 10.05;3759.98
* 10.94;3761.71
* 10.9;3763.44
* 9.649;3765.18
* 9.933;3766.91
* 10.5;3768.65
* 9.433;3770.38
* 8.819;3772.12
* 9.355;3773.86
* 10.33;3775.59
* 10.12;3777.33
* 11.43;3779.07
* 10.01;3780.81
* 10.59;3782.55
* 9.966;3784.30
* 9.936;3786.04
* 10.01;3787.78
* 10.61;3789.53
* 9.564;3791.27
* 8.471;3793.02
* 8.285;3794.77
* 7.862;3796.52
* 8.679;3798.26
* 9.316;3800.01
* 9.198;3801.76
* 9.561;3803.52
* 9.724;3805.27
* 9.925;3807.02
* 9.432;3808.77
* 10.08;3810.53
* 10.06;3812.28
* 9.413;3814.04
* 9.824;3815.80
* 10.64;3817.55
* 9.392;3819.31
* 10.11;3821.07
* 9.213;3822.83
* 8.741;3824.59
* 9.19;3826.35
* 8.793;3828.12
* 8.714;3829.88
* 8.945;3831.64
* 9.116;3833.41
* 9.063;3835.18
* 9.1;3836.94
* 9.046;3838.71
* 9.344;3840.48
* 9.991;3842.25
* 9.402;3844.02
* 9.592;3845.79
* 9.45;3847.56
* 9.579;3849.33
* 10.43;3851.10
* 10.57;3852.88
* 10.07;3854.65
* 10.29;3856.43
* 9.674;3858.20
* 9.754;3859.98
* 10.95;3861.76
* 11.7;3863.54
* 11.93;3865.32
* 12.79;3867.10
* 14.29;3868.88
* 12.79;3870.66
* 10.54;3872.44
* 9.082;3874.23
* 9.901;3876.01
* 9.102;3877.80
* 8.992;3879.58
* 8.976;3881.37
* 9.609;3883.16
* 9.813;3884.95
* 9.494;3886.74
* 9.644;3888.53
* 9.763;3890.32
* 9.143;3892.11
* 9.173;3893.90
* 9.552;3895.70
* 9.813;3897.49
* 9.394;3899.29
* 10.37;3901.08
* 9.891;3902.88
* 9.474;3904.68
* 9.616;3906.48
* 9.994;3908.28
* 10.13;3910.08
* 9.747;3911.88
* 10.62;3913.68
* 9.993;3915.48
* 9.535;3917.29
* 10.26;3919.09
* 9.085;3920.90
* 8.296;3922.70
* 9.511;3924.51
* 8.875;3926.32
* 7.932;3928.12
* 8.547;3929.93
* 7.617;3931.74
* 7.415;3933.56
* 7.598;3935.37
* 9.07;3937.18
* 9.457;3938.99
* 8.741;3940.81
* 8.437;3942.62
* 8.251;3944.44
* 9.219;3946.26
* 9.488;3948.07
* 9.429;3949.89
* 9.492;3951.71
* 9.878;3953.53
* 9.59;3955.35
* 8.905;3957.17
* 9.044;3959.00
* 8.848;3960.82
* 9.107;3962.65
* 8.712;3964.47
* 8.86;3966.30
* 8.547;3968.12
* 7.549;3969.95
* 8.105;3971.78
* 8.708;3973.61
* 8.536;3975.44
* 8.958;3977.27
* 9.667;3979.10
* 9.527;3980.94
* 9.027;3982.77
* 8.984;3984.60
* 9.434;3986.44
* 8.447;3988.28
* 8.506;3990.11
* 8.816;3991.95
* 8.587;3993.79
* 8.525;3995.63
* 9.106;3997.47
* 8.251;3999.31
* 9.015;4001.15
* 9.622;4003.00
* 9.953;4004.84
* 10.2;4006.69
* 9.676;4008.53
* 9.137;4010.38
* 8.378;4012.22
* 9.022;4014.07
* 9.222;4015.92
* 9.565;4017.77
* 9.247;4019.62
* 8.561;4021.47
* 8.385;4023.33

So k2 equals 3960.82 angstrom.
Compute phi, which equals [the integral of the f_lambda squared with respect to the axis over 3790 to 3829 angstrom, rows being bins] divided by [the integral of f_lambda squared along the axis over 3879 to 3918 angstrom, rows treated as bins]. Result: 0.94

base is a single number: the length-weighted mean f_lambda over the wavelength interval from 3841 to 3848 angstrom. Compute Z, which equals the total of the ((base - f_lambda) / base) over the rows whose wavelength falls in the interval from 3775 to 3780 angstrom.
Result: -0.3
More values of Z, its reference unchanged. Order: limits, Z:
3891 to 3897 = 0.1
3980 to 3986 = 0.1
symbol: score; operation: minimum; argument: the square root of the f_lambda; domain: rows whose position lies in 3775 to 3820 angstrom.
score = 2.80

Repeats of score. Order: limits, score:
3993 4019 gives 2.87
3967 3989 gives 2.75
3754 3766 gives 3.11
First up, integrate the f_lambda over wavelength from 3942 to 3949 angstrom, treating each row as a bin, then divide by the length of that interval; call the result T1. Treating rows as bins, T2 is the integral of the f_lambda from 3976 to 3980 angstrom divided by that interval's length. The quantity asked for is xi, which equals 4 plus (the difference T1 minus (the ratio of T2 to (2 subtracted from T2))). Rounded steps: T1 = 8.9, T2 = 9.2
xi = 11.6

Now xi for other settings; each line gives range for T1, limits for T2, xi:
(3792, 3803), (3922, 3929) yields 11.4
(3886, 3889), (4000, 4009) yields 12.3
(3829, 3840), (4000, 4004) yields 11.7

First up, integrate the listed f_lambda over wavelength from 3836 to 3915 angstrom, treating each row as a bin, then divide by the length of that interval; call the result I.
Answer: 10.1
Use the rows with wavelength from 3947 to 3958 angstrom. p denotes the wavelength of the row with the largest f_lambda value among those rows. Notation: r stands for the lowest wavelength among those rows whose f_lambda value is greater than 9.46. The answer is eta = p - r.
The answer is 5.5 angstrom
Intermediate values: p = 3953.53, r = 3948.07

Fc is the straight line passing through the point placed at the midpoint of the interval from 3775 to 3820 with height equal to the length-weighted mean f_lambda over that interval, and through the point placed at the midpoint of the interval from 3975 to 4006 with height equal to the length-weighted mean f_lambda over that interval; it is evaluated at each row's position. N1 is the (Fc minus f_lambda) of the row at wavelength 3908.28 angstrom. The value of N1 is -0.7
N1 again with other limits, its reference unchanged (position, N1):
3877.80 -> 0.3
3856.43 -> -0.8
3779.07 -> -1.7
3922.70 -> 1.0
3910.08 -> -0.8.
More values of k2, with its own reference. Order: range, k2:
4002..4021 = 4012.22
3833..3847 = 3835.18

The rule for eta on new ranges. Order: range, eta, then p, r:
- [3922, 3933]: 0.0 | 3924.51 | 3924.51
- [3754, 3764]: 6.9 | 3761.71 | 3754.79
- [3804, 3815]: 5.3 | 3810.53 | 3805.27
